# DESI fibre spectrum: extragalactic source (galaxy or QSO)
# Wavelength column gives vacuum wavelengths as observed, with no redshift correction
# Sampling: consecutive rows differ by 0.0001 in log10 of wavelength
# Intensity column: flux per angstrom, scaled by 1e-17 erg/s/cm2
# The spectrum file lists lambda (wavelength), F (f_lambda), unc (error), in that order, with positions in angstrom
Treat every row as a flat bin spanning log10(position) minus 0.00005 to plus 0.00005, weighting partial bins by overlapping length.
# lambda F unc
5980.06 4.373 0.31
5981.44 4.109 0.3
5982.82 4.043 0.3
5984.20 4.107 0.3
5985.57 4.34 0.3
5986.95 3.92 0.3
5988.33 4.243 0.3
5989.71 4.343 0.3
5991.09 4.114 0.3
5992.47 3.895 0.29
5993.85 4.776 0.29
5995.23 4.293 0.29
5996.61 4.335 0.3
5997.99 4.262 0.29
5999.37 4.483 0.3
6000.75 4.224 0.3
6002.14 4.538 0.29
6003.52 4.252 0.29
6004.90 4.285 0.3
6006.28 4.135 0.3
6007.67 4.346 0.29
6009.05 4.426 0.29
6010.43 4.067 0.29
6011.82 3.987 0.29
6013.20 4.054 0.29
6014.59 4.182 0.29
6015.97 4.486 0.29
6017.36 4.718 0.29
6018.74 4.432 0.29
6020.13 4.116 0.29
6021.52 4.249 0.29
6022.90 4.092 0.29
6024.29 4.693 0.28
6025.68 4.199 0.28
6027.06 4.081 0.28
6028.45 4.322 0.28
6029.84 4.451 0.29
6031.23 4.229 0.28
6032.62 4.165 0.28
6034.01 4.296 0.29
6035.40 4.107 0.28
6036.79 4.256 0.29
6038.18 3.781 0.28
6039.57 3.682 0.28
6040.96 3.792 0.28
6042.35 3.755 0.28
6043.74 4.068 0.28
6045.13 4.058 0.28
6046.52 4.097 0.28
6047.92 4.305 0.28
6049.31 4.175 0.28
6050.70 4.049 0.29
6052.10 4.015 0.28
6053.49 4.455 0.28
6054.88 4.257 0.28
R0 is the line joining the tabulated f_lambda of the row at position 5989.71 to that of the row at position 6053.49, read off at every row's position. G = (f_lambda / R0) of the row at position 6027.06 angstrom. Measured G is 0.93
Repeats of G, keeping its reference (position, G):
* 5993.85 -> 1.10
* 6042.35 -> 0.85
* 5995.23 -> 0.99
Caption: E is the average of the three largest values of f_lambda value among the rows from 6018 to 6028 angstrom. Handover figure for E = 4.46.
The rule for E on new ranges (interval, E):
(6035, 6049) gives 4.22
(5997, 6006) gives 4.44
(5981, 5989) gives 4.23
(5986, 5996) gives 4.47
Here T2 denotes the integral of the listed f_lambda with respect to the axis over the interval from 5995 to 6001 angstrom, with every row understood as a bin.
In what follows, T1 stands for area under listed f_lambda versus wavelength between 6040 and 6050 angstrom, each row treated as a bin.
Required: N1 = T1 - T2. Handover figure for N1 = 14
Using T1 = 40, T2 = 26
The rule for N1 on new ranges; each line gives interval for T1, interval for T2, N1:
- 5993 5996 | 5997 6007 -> -30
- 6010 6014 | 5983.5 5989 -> -7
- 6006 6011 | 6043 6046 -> 9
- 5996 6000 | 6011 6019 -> -17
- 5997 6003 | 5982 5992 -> -15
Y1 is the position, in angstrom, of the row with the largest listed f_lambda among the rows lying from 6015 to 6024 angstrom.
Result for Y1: 6017.36 angstrom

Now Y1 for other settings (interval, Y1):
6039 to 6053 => 6047.92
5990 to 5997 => 5993.85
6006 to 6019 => 6017.36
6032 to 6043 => 6034.01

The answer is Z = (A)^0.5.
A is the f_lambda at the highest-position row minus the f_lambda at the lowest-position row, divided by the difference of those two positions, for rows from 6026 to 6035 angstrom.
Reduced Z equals 0.176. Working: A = 0.031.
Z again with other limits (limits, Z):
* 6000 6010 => 0.156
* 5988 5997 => 0.105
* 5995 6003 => 0.188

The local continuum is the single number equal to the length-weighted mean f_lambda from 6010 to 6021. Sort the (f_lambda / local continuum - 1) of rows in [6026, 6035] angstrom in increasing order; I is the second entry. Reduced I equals -0.022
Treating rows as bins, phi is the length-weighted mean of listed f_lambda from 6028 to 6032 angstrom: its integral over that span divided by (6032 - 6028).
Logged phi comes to 4.33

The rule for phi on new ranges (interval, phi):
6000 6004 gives 4.34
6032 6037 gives 4.20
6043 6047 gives 4.07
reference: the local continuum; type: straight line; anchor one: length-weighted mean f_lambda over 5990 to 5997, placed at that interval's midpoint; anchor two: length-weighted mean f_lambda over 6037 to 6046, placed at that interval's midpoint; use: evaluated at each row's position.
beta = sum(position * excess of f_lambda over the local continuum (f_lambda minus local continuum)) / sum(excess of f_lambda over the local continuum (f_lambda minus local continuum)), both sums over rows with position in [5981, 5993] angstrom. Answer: 5986.7 angstrom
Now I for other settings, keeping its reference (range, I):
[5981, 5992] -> -0.050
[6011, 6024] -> -0.048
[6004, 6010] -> 0.007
